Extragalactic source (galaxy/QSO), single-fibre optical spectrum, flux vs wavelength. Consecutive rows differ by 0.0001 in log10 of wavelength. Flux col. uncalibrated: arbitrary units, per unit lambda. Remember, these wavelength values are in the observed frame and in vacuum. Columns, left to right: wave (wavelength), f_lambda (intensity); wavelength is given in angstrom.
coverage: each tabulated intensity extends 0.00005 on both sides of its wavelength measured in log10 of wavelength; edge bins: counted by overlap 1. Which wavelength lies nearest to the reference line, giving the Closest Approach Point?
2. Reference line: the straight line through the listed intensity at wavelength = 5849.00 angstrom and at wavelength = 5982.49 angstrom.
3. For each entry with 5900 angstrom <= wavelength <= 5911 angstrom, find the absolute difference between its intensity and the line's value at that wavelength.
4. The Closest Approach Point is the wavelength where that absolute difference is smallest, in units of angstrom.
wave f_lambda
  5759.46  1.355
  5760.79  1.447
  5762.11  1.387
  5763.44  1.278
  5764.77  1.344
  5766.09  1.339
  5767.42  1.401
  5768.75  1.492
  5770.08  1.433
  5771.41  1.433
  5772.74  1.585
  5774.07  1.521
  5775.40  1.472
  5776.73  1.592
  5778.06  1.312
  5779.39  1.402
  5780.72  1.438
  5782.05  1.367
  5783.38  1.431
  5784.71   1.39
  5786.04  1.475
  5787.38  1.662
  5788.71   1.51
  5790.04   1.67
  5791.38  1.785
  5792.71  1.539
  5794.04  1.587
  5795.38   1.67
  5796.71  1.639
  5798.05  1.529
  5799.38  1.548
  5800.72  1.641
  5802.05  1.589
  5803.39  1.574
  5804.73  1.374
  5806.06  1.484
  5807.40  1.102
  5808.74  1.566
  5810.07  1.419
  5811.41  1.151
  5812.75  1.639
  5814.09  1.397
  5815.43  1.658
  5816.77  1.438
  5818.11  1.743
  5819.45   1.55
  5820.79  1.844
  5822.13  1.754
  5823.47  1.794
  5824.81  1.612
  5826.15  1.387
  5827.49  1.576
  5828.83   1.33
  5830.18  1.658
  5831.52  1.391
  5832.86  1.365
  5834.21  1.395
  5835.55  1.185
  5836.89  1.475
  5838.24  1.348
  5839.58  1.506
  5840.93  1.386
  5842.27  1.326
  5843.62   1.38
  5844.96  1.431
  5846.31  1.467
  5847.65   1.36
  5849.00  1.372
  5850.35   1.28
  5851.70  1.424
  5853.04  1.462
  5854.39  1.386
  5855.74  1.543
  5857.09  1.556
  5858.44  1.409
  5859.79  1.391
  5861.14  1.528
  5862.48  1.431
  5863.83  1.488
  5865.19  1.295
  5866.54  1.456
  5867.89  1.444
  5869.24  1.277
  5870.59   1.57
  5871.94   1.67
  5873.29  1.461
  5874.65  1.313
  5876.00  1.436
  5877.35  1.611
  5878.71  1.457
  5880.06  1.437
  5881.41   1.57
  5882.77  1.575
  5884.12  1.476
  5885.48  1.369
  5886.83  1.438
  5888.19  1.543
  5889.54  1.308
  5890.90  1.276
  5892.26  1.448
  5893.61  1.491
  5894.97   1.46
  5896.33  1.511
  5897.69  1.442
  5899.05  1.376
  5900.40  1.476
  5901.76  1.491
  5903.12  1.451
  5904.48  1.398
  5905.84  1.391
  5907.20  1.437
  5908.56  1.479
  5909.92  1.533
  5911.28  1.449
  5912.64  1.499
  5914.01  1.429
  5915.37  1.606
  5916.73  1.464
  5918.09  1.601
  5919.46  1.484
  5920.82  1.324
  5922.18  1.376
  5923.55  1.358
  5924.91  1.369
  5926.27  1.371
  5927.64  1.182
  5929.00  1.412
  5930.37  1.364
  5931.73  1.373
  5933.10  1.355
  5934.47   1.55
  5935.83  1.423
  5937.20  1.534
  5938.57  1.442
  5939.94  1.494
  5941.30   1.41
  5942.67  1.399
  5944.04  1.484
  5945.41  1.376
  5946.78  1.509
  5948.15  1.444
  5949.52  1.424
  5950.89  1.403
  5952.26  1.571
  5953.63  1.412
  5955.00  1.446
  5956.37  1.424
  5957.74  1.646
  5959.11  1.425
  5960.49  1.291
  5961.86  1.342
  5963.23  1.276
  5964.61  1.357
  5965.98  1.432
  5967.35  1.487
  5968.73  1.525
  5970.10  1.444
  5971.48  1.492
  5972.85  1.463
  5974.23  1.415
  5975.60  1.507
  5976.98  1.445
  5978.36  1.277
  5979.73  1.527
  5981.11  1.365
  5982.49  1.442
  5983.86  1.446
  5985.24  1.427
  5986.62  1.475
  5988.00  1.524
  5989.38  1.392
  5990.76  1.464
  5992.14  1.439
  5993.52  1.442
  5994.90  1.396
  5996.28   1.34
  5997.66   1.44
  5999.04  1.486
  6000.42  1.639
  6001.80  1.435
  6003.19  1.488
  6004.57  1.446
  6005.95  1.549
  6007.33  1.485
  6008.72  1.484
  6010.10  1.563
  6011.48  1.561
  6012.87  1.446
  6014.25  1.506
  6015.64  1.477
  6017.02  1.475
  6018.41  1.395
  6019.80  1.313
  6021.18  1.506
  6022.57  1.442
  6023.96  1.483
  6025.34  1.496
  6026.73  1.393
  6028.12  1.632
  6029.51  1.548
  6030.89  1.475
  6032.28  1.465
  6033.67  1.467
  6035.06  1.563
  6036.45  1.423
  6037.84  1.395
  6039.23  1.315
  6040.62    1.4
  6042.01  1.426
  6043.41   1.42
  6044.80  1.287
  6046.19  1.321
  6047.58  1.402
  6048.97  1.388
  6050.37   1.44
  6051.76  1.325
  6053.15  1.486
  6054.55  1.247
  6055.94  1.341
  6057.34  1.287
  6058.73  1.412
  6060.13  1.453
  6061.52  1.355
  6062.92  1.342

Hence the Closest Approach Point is 5904.48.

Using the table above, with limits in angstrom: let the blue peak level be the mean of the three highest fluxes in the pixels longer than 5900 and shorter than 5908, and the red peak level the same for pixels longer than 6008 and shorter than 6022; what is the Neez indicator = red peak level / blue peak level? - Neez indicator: 1.05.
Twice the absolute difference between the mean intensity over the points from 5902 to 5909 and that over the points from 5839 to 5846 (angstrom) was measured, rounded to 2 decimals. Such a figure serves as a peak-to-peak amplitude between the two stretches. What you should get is 0.05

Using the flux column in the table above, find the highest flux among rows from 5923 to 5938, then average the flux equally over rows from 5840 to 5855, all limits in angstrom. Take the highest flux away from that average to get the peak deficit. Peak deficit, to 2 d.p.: -0.16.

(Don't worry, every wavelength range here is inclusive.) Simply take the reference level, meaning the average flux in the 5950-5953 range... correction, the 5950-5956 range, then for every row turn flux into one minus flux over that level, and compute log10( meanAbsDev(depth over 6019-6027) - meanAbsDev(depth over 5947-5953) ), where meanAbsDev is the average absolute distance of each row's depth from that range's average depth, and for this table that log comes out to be -2.87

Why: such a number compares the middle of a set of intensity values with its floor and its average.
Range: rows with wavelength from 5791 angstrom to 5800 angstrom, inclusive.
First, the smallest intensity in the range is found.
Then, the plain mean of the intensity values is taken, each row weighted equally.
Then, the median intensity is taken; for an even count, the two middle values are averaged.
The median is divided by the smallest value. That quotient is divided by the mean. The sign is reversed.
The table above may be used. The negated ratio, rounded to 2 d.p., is -0.64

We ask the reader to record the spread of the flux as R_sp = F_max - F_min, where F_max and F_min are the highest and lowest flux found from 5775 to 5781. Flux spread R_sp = 0.28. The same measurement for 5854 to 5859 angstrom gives 0.17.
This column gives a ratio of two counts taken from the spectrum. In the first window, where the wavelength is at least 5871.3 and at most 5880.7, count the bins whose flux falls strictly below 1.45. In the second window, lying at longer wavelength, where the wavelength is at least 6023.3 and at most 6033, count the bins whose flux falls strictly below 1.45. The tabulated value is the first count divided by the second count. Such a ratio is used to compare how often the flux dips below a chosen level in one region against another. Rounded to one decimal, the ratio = 3.0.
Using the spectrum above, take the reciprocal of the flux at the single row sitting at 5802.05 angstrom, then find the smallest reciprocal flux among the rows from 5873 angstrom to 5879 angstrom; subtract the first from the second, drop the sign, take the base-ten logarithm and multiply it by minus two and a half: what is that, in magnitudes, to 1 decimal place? 5.2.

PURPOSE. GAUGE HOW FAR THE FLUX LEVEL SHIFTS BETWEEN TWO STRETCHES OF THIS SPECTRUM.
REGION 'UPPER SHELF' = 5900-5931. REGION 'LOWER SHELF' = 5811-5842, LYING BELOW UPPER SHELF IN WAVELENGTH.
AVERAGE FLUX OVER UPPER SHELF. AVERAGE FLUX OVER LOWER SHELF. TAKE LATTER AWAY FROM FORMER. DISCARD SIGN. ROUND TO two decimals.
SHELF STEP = 0.07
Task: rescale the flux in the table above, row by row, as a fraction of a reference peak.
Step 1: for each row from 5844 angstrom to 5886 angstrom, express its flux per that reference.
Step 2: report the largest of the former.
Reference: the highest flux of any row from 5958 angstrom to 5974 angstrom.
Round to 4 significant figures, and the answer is 1.095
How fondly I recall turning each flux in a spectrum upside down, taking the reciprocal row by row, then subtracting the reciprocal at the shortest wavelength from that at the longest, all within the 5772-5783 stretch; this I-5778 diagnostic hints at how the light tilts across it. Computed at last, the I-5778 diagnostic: 0.10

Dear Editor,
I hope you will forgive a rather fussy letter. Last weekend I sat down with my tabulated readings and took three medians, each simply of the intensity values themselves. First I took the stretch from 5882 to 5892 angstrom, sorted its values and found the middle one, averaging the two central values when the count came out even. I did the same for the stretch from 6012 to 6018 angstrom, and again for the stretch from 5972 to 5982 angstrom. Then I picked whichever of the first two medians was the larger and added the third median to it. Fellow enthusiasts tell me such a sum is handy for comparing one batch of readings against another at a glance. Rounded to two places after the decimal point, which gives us 2.92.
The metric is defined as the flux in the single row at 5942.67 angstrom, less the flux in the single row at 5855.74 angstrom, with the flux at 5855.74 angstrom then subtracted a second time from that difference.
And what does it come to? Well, -1.7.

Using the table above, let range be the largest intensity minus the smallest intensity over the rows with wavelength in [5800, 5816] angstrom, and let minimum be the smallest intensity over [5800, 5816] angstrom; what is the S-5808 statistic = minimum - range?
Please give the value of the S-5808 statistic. 0.55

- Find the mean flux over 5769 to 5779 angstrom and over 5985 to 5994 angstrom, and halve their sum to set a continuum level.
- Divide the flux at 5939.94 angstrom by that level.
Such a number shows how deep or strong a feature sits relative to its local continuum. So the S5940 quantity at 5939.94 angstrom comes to 1.02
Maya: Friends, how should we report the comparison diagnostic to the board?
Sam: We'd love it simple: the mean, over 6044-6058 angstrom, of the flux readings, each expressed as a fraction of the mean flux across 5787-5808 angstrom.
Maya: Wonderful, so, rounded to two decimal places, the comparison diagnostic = 0.87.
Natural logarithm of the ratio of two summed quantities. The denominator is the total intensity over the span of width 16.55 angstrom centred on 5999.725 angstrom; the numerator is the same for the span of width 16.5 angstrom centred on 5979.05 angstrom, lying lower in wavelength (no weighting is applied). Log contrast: -0.02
